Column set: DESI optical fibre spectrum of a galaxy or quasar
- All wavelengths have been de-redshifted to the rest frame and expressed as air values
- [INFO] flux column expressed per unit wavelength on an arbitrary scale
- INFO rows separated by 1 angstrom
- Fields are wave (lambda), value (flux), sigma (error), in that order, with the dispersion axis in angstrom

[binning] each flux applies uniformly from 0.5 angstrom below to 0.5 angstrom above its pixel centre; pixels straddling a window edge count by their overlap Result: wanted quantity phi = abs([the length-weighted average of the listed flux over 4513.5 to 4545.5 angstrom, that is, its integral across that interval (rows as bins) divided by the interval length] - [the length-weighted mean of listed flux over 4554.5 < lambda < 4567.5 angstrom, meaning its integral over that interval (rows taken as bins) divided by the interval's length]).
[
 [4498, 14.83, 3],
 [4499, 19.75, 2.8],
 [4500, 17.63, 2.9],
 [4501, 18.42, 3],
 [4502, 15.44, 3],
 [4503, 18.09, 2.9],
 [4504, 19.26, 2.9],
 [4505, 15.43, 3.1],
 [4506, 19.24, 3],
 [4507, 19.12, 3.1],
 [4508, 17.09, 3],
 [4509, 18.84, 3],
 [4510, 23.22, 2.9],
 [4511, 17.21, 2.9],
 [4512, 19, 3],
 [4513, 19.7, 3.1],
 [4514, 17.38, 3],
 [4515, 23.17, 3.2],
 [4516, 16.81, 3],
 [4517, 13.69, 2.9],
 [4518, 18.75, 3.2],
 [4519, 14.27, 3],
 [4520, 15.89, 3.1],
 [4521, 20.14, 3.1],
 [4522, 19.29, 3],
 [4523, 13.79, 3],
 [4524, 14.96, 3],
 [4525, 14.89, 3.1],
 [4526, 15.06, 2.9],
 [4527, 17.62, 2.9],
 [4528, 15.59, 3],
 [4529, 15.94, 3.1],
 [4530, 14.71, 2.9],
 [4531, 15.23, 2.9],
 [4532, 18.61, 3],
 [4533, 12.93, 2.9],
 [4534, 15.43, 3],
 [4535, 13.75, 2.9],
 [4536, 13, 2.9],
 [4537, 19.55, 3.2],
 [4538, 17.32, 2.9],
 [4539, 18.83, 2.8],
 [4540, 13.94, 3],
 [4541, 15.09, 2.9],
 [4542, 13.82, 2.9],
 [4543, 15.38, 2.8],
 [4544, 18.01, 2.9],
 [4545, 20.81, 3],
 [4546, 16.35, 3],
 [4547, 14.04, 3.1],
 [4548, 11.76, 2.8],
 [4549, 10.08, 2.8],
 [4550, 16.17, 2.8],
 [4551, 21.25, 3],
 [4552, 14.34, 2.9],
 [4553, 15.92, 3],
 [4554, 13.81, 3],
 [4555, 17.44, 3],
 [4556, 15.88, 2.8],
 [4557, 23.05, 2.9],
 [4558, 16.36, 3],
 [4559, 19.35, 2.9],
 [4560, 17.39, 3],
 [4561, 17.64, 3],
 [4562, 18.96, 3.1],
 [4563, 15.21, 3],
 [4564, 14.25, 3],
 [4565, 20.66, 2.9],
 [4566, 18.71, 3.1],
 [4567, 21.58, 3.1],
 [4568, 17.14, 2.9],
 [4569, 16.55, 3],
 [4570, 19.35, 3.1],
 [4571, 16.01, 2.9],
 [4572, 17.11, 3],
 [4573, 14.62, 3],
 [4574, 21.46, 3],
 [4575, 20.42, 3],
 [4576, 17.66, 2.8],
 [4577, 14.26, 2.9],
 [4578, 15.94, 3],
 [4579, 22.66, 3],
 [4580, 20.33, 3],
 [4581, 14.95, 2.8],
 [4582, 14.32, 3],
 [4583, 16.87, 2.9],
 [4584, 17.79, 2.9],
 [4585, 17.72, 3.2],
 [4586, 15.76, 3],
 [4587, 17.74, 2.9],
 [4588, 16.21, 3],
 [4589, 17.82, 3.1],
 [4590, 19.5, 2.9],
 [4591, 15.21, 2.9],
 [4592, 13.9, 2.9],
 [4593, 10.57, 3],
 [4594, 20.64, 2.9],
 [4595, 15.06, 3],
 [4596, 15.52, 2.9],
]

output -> 1.83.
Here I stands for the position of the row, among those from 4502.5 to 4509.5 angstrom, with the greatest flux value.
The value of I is 4504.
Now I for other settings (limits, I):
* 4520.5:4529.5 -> 4521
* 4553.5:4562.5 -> 4557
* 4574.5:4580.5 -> 4579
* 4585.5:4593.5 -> 4590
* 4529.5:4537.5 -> 4537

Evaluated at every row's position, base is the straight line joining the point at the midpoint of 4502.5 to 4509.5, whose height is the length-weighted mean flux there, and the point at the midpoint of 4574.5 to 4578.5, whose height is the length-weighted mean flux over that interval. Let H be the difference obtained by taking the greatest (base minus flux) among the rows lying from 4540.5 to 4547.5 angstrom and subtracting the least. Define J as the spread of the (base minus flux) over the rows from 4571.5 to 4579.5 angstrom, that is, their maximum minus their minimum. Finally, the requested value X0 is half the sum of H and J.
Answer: 7.7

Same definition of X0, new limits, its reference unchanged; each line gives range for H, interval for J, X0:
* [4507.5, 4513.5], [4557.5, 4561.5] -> 4.6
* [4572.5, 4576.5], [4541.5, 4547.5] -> 6.9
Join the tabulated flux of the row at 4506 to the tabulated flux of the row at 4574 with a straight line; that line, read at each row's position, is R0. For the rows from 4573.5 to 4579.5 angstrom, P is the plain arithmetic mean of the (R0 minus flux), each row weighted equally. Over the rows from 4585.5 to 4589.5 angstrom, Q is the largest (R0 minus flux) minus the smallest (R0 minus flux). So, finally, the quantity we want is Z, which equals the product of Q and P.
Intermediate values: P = 2.8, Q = 2.0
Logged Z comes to 6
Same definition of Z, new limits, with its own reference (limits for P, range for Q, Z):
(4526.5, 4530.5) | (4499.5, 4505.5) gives 15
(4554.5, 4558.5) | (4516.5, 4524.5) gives 17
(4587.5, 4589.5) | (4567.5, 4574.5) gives 33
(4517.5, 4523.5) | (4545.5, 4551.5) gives 30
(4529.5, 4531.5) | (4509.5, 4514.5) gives 31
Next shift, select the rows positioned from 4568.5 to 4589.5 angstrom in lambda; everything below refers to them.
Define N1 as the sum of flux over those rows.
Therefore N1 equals 366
